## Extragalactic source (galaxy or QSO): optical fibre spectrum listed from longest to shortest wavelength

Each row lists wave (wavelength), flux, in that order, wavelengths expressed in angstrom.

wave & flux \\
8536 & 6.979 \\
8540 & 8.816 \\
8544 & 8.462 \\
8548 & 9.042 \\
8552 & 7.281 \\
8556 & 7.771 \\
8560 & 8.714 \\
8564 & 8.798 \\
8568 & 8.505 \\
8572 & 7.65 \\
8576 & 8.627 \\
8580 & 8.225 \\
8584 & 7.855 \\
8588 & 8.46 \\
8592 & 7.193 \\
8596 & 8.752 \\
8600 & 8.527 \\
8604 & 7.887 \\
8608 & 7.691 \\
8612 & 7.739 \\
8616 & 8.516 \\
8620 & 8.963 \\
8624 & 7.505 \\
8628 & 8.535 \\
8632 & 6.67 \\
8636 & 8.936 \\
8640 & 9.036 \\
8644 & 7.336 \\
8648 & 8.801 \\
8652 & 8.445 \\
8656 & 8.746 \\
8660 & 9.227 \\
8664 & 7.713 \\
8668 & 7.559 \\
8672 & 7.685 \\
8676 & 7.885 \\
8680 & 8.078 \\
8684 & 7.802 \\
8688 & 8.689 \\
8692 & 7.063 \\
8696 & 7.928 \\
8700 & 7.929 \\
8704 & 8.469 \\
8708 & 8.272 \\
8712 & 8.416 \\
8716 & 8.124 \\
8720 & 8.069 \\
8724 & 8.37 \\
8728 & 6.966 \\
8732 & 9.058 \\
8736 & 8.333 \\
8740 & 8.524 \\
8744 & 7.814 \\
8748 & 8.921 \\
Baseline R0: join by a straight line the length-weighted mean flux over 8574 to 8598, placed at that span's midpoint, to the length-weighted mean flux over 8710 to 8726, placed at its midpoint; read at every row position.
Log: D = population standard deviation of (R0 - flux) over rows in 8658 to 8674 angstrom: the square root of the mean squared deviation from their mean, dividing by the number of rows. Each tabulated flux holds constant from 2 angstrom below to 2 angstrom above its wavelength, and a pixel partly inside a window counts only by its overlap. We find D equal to 0.69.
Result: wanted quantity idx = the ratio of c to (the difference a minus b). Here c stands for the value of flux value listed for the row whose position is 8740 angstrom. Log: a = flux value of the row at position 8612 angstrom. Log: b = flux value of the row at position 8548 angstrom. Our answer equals -7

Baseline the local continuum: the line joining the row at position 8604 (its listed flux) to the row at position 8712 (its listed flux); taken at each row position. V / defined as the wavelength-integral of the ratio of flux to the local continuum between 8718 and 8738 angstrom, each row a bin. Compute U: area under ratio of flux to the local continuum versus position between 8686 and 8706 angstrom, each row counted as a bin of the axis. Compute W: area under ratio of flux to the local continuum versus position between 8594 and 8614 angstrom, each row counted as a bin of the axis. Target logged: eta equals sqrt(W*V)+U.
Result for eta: 39.1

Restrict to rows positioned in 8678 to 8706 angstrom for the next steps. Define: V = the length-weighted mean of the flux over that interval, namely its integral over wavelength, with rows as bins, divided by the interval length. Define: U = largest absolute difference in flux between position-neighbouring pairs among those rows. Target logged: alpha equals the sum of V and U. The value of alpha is 9.6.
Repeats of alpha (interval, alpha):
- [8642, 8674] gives 9.7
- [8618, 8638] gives 10.4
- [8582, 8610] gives 9.6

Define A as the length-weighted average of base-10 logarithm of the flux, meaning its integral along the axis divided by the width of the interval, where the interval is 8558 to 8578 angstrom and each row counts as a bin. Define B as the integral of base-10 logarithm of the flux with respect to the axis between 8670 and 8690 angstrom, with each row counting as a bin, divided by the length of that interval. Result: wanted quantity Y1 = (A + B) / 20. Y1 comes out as 0.0915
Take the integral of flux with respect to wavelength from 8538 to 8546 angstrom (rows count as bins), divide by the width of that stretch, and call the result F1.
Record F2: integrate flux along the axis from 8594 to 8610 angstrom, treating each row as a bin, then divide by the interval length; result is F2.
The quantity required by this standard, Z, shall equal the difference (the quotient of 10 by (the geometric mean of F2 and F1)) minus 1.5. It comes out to -0.313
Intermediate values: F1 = 8.64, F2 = 8.2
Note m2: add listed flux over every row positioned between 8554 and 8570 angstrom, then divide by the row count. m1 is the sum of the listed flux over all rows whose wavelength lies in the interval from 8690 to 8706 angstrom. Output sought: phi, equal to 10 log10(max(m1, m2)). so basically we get 15.0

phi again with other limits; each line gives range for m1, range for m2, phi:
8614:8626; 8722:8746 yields 14.0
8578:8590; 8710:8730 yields 13.9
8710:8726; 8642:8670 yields 15.2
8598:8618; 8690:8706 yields 16.1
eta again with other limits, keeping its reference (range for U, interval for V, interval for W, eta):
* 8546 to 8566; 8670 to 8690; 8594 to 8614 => 41.8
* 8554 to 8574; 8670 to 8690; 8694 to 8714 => 41.1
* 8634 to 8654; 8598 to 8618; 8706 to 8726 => 41.0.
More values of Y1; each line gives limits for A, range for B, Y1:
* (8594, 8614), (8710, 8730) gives 0.0905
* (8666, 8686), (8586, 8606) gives 0.0901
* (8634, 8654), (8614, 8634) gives 0.0916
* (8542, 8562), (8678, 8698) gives 0.0906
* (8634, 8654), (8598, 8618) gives 0.0918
